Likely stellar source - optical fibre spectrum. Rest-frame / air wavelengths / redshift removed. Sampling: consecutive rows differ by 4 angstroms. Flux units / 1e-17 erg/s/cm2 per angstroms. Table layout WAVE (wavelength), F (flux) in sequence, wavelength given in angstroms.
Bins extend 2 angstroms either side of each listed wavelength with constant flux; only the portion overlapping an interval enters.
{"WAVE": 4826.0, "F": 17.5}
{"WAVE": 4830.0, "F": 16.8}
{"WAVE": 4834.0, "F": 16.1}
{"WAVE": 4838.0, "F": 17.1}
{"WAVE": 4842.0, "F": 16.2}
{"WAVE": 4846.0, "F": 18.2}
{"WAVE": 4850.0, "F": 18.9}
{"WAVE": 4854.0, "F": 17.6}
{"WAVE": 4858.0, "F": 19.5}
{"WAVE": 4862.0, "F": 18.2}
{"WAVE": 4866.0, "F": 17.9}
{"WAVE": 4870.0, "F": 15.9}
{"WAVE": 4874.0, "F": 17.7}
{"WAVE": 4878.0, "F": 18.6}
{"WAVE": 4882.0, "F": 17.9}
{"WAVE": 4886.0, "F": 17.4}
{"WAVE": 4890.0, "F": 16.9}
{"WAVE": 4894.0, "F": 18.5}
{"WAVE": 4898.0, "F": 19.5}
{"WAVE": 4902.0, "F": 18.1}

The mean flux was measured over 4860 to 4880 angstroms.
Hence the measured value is 17.7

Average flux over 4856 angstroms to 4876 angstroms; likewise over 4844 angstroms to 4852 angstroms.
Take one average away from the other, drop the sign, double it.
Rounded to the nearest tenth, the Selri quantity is 1.4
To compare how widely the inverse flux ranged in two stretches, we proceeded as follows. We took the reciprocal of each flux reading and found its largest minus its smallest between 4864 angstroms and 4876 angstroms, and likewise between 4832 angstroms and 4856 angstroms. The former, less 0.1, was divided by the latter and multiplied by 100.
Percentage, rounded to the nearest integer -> -1010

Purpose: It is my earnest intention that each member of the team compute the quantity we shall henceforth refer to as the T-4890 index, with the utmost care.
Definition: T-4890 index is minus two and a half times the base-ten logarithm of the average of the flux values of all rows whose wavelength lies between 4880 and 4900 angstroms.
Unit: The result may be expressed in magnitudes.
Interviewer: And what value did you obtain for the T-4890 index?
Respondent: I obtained -3.14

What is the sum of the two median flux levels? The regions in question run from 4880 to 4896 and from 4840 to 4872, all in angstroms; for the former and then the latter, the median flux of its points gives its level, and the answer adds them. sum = 35.7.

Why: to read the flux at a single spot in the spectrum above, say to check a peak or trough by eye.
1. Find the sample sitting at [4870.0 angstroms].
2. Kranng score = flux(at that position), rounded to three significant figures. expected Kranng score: 15.9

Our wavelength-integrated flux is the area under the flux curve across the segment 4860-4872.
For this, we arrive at 208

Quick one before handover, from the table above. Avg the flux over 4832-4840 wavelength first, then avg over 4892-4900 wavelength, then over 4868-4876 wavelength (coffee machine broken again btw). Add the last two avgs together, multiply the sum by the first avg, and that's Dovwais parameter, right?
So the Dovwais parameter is 594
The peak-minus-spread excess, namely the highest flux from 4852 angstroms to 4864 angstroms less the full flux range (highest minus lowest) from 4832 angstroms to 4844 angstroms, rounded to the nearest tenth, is 18.5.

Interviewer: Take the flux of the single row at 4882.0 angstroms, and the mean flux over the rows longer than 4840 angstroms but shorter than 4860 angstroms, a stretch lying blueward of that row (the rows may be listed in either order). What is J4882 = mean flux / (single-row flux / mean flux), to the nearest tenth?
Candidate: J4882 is 18.3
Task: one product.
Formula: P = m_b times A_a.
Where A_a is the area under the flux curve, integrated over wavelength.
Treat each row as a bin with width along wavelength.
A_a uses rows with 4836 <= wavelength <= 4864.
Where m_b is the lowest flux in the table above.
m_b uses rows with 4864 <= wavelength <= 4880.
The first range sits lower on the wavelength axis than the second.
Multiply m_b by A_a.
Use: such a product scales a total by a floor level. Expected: 7995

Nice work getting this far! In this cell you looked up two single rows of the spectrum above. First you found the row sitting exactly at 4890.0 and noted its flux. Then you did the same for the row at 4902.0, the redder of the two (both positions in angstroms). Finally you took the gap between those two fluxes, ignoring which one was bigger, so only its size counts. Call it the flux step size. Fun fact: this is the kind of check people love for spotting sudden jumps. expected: 1.2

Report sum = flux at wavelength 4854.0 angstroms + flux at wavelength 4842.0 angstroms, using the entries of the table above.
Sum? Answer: 34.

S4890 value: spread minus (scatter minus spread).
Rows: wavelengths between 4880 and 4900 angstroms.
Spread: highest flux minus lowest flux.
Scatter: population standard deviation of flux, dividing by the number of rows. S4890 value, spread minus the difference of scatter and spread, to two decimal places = 4.30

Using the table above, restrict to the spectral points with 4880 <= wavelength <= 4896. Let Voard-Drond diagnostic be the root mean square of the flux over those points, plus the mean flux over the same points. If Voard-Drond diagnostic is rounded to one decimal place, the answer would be 35.4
